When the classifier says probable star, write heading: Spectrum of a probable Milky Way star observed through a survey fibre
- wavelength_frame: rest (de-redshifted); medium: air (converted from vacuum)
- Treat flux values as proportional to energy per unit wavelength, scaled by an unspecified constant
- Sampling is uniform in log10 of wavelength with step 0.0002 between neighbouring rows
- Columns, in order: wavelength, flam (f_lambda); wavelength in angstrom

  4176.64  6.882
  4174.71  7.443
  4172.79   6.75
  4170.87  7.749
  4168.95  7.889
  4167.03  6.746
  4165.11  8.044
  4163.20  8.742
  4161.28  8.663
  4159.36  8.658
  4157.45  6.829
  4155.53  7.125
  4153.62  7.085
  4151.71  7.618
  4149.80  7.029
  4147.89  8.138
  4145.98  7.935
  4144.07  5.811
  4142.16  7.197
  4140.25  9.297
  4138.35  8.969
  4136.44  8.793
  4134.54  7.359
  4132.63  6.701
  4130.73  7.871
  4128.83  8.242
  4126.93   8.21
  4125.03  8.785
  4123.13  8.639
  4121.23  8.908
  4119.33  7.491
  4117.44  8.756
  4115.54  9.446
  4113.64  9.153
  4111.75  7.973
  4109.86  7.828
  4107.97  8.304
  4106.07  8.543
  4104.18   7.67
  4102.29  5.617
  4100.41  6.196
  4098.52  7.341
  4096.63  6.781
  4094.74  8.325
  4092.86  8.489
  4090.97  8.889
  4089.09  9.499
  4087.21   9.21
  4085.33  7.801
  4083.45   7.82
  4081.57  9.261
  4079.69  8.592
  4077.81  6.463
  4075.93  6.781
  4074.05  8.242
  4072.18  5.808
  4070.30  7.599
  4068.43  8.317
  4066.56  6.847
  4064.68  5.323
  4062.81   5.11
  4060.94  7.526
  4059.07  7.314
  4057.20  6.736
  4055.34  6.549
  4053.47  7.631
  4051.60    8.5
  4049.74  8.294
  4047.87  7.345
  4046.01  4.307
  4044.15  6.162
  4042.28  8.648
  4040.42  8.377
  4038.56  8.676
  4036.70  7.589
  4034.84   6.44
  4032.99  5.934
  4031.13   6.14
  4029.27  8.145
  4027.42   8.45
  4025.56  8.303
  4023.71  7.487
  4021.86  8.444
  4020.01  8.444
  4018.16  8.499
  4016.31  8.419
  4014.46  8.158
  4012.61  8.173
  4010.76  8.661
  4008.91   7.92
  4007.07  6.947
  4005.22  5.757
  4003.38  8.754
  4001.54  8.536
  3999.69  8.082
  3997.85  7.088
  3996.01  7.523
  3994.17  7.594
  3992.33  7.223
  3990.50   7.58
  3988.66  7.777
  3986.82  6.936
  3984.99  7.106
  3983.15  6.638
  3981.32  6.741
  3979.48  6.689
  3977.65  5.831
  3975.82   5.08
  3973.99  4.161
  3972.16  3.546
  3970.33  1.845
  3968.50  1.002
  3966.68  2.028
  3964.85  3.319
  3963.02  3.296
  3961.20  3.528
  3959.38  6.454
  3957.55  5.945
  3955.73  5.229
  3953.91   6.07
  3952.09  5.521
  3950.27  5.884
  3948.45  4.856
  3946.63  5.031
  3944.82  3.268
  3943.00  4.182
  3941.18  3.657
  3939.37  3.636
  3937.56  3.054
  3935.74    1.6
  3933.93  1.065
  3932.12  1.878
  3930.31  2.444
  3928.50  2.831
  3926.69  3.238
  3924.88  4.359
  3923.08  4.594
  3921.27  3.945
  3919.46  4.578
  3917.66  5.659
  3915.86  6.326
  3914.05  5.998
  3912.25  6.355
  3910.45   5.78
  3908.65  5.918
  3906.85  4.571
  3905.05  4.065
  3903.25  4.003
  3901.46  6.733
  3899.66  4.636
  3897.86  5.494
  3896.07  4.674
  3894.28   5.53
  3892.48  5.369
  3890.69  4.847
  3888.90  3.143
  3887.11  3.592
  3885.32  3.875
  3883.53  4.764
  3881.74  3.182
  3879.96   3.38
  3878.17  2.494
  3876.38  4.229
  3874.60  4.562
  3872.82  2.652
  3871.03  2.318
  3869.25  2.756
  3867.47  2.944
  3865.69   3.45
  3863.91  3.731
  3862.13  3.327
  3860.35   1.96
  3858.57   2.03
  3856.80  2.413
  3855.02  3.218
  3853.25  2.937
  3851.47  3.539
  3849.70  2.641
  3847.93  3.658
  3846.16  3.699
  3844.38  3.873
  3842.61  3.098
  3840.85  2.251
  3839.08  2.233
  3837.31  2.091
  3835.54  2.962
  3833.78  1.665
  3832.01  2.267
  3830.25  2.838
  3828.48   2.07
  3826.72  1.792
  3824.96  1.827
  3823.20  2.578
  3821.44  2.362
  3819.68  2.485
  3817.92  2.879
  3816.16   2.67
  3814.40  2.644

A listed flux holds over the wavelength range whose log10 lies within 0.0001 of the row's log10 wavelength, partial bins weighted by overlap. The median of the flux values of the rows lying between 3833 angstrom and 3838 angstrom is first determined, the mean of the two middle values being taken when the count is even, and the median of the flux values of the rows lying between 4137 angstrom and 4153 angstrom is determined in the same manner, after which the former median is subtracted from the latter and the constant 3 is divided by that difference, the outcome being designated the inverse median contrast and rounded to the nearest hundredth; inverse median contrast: 0.53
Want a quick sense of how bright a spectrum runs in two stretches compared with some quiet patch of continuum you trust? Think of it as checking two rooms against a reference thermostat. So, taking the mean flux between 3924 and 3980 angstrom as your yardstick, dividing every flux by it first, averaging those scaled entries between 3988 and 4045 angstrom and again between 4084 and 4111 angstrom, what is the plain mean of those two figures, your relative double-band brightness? 2.0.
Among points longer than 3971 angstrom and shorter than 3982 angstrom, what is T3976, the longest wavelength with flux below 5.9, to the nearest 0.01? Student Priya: 3977.65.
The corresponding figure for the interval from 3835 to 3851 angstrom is 3849.70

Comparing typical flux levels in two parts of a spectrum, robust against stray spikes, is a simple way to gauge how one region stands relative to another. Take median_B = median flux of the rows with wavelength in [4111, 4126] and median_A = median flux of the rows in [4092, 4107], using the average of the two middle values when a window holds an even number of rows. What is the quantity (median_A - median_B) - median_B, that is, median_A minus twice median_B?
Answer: -10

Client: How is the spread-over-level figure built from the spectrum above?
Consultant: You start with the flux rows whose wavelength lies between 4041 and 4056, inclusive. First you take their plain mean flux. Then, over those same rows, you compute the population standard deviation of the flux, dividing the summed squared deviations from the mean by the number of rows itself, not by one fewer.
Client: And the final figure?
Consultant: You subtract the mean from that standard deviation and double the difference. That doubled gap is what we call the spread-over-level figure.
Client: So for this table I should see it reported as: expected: -12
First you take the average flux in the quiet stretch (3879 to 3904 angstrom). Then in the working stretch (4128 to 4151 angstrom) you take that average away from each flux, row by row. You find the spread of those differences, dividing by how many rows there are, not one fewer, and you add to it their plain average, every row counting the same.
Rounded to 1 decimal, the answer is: 4.2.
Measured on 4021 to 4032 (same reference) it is 4.1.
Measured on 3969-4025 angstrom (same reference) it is 4.1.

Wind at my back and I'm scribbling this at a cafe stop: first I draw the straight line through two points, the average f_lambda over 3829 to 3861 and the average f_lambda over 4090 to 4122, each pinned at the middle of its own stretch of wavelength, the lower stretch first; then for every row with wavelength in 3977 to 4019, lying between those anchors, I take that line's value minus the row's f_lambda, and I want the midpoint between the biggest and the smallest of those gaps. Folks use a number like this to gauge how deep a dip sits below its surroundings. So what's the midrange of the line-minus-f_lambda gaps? -1.3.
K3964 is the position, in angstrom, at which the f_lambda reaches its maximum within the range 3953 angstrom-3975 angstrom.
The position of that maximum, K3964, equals 3959.38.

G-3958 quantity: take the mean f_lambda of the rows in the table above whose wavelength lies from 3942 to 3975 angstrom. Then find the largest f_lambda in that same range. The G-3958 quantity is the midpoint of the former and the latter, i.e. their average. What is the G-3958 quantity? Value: 5.3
